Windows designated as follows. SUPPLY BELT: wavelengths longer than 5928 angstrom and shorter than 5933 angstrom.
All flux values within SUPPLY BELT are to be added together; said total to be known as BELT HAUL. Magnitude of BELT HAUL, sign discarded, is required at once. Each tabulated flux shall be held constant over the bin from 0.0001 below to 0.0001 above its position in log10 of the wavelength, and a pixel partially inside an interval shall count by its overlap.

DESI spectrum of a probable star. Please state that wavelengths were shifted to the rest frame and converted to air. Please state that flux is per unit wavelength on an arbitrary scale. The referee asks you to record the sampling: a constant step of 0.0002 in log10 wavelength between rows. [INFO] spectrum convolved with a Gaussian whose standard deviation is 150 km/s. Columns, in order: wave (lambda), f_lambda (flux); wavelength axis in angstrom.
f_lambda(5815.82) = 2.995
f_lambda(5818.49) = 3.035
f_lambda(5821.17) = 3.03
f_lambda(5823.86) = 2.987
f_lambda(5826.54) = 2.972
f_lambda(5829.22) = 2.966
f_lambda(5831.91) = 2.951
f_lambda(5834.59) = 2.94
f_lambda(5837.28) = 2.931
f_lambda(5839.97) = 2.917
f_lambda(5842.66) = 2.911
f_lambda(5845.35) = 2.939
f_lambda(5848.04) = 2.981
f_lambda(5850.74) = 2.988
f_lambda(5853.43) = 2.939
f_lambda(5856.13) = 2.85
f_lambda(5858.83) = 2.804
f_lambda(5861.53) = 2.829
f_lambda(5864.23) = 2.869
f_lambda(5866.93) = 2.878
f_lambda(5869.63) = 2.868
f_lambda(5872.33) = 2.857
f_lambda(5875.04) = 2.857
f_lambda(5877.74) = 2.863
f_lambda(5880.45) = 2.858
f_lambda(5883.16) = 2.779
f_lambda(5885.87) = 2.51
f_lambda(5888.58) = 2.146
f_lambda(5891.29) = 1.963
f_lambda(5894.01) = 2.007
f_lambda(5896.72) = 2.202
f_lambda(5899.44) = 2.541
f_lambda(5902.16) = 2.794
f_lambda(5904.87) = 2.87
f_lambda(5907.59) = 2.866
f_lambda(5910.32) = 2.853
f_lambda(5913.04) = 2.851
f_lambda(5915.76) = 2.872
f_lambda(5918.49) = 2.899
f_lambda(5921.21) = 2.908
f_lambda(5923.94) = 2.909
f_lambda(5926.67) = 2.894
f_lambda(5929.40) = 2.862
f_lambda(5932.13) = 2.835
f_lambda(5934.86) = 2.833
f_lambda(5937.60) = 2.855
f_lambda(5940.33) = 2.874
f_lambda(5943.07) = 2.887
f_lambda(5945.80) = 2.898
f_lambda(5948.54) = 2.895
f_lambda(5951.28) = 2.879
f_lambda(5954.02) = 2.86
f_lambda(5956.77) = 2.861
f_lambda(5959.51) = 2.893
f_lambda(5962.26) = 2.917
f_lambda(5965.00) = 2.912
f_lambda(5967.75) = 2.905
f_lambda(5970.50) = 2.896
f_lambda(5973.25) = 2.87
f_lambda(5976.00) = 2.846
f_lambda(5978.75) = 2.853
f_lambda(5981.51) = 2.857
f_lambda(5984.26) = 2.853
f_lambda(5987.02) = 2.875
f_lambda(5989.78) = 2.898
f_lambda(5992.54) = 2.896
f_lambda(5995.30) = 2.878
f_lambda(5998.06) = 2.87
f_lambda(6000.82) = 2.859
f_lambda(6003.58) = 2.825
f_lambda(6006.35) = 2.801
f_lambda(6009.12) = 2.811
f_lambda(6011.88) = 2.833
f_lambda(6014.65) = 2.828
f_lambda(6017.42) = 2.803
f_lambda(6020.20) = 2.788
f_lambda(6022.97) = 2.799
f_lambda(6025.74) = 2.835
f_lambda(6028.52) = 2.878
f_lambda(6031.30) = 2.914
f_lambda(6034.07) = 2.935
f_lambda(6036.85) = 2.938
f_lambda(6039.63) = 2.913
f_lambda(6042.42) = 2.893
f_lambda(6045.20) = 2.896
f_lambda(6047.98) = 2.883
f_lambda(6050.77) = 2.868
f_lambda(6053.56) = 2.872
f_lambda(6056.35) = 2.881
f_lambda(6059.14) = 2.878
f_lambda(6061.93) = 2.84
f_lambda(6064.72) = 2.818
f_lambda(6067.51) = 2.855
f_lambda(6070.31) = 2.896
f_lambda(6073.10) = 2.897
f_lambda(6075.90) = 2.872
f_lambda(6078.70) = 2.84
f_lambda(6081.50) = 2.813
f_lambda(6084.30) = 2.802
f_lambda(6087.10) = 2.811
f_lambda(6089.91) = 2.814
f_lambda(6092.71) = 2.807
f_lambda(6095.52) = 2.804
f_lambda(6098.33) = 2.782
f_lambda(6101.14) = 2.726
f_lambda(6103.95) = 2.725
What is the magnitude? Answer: 5.70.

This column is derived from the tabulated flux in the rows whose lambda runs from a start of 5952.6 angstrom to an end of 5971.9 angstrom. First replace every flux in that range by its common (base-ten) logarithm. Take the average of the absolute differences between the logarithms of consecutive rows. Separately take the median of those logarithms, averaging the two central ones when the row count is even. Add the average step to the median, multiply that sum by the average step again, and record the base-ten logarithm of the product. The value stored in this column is -3.04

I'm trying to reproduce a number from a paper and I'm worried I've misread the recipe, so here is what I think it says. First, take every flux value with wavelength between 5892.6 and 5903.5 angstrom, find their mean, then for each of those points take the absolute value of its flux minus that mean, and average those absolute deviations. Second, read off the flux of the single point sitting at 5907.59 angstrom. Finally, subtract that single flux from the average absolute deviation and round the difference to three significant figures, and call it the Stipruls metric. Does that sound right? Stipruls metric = -2.58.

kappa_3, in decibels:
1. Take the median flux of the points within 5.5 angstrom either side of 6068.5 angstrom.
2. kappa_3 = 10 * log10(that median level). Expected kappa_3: 4.59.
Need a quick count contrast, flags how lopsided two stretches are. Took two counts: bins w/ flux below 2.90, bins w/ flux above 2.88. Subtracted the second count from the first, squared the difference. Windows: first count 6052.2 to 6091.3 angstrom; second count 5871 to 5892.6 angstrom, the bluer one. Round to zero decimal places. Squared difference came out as 196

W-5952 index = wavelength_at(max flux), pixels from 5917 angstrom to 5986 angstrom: 5962.26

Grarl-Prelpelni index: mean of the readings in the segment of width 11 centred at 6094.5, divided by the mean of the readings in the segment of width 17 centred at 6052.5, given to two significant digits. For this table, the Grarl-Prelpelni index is 0.97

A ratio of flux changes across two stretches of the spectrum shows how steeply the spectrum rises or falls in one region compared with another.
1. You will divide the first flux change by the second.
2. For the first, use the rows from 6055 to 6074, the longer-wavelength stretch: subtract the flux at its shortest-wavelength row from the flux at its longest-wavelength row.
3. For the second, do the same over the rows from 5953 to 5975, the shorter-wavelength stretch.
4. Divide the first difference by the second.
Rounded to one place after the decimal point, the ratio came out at 1.6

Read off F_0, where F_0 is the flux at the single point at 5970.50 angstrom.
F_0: 2.896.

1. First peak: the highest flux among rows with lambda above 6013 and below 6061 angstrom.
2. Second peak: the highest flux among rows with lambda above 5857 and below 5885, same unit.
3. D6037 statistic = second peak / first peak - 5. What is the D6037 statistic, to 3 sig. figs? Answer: -4.02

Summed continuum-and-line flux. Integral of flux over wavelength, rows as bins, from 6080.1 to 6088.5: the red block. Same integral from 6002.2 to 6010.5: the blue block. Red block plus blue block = 46.9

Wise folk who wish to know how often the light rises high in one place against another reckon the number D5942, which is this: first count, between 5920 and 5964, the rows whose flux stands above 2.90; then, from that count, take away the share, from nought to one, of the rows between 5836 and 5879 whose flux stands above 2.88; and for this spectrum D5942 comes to 3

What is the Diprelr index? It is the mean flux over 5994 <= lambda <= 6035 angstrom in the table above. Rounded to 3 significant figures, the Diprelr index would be 2.84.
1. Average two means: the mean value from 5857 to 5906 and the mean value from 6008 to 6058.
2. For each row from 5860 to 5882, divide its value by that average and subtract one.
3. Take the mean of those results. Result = 0.039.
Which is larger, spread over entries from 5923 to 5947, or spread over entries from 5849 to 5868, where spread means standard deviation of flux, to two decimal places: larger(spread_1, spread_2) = 0.06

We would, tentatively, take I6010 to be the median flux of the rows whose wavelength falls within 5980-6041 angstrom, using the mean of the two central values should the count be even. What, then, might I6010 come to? 2.86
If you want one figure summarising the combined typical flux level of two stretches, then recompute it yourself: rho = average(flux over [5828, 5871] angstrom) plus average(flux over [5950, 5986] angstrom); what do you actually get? 5.79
